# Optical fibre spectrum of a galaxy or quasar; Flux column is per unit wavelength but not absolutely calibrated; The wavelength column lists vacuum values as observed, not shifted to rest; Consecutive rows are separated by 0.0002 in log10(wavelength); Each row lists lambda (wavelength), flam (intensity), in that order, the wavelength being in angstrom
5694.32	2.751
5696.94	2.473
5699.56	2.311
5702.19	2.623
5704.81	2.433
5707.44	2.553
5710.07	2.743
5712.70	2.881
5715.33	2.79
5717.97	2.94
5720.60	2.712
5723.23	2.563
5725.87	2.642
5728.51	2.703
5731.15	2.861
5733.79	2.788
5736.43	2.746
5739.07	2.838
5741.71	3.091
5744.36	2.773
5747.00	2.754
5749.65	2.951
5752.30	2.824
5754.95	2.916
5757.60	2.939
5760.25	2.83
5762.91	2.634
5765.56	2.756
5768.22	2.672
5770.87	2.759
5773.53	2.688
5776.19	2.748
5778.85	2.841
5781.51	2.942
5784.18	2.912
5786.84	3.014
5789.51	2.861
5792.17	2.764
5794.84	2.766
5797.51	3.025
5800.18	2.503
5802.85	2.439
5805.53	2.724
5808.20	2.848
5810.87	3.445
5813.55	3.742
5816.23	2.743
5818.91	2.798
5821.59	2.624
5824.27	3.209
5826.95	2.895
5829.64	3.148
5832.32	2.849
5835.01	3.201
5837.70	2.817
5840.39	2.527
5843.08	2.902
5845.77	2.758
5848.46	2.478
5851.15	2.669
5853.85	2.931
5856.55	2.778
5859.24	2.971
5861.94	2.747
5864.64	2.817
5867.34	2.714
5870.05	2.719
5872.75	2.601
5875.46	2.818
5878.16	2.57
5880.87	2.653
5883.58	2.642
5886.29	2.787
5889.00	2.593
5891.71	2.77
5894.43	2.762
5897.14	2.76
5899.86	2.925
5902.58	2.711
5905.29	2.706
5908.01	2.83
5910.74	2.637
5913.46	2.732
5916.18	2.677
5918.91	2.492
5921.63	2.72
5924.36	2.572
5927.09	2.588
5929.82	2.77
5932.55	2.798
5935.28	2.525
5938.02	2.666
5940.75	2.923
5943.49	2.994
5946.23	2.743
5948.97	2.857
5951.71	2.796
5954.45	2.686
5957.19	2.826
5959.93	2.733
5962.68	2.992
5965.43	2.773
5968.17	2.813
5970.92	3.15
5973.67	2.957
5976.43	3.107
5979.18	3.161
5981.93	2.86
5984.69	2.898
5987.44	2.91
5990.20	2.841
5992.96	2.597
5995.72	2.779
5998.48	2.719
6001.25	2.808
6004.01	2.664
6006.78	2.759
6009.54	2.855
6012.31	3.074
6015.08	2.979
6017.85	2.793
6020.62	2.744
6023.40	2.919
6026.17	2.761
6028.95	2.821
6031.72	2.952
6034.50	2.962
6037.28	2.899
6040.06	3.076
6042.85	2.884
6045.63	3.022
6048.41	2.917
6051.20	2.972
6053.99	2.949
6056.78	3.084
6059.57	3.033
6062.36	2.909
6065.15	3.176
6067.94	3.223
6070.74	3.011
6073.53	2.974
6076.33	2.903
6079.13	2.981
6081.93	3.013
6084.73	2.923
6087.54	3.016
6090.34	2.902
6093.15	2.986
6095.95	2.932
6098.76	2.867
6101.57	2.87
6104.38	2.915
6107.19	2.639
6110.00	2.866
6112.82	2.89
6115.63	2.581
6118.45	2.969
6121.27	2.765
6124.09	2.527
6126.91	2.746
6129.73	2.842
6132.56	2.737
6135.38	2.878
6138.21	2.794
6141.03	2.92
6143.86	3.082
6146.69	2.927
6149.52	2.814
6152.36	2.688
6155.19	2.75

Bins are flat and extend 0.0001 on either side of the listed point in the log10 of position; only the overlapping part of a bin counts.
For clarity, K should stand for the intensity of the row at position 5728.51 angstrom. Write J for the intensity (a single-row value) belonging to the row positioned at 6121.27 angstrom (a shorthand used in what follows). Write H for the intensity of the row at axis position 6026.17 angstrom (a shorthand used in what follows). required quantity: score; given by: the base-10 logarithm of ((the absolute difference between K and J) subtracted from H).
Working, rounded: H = 2.761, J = 2.765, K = 2.703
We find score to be 0.431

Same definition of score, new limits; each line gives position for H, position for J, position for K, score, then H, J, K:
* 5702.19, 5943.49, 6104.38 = 0.406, 2.623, 2.994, 2.915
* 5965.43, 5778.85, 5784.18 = 0.432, 2.773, 2.841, 2.912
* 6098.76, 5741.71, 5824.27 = 0.439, 2.867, 3.091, 3.209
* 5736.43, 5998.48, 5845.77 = 0.432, 2.746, 2.719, 2.758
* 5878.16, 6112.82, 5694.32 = 0.386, 2.57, 2.89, 2.751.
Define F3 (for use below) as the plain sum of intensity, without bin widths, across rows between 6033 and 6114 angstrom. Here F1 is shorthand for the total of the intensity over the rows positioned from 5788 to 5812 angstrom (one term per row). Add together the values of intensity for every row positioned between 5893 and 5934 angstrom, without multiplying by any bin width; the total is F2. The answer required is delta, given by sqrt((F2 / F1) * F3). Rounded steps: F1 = 25.4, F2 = 41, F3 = 86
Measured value 12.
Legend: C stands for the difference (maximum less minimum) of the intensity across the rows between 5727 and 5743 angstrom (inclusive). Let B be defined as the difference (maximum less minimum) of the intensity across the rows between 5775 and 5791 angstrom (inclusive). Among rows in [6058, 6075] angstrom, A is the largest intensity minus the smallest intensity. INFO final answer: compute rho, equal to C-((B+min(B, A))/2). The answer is 0.12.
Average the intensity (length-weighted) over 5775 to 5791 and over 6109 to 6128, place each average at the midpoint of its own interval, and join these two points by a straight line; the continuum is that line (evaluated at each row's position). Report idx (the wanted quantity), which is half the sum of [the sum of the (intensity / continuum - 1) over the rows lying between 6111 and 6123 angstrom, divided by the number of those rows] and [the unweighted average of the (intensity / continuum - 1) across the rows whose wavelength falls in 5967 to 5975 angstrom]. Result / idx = 0.035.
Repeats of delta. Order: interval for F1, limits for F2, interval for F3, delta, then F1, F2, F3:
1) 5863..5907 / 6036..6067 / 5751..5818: 7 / 43.5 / 33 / 71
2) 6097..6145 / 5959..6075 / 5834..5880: 11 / 47.9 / 123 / 47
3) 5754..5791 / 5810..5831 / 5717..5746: 4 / 39.5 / 25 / 31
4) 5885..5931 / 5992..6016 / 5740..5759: 3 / 46.0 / 25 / 20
